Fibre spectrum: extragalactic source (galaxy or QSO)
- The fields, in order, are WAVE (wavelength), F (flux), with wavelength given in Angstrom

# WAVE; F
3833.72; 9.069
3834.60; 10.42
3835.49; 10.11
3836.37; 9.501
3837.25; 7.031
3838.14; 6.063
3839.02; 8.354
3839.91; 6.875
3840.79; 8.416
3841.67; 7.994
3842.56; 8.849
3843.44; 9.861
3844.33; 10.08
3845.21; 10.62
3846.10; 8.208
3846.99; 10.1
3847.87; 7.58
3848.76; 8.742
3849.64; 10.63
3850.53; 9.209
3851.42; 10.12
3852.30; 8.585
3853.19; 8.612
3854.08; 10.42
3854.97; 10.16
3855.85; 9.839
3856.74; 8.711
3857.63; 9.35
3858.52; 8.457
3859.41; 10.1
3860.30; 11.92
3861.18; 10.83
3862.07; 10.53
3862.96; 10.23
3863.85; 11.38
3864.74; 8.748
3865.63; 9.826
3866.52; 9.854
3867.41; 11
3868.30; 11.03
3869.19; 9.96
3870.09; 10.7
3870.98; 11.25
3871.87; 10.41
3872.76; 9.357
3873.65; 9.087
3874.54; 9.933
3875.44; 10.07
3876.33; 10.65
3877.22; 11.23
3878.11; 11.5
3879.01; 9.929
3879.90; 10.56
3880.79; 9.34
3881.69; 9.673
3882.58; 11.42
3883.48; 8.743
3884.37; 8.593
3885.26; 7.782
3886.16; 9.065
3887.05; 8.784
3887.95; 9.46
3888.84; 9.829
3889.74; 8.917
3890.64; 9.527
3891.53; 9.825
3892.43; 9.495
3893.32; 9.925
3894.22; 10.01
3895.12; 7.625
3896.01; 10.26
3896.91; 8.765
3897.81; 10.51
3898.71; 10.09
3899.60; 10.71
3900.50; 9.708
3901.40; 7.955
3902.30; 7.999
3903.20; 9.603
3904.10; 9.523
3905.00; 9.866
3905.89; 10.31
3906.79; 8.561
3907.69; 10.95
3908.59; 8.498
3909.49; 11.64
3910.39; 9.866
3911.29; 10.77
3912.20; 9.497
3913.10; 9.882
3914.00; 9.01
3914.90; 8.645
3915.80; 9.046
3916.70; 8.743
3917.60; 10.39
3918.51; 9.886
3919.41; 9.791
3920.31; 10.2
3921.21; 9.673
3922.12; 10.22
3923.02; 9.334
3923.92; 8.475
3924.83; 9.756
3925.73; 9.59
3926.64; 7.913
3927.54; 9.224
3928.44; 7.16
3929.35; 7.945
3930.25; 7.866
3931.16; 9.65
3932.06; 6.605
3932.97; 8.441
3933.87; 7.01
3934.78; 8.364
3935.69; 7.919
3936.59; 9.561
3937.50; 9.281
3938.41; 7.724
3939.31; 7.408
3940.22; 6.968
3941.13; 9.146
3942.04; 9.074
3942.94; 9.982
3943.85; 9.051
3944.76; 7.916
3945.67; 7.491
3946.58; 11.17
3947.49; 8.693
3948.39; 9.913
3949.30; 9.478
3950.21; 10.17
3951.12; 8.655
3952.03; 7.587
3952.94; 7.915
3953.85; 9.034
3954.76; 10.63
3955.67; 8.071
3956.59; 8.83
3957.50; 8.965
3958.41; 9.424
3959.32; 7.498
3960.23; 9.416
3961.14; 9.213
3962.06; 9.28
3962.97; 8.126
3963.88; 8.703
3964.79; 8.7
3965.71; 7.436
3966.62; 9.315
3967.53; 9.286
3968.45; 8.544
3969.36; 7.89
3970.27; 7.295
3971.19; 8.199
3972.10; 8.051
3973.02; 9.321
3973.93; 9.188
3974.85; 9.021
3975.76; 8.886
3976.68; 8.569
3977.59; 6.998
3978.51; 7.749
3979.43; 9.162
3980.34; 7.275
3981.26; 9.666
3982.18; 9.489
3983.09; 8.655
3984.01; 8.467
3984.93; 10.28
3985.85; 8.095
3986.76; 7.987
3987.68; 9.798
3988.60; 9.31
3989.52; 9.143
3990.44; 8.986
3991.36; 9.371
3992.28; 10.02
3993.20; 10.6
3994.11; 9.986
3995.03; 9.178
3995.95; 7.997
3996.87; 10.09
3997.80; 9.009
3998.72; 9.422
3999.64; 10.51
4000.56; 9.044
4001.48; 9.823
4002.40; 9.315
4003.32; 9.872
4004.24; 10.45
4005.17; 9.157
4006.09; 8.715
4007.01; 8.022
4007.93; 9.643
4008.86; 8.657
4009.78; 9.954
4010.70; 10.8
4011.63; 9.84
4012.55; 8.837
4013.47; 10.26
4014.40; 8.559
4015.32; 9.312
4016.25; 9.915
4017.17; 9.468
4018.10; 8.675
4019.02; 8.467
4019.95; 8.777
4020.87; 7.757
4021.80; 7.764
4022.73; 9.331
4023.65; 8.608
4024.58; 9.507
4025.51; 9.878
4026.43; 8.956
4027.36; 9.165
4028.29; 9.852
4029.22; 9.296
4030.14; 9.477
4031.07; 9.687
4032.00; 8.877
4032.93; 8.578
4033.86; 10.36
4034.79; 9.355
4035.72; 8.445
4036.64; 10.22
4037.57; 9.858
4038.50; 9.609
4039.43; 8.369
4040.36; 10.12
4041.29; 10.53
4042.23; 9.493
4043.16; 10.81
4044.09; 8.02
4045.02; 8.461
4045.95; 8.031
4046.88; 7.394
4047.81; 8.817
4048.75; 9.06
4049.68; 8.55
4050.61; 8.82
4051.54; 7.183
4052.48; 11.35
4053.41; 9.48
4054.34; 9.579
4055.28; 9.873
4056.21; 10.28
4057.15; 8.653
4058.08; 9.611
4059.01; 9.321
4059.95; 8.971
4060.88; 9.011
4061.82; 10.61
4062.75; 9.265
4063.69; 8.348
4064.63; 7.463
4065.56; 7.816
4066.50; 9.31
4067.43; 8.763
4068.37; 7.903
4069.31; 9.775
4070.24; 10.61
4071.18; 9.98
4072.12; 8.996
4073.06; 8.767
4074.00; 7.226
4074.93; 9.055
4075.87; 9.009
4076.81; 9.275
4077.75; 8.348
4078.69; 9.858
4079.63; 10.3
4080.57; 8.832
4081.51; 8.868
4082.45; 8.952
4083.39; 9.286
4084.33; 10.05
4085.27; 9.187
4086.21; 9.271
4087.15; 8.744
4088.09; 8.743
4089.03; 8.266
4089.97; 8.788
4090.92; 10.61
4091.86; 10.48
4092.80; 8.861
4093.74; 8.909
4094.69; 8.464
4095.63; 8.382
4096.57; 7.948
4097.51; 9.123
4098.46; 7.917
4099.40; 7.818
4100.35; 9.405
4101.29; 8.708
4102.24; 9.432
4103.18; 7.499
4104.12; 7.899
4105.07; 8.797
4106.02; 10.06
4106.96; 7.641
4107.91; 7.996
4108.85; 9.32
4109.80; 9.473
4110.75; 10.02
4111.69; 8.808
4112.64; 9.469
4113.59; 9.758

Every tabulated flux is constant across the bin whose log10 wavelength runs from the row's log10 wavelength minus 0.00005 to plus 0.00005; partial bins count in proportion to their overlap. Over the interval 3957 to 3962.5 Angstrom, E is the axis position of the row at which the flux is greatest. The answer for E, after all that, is 3958.41 Angstrom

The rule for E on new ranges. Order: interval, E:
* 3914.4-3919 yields 3917.60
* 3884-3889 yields 3888.84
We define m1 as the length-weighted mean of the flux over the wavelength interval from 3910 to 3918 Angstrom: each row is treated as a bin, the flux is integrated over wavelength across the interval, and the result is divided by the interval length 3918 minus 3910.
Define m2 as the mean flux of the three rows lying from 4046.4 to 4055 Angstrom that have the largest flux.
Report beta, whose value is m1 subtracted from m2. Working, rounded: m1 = 9.53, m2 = 10.1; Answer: 0.6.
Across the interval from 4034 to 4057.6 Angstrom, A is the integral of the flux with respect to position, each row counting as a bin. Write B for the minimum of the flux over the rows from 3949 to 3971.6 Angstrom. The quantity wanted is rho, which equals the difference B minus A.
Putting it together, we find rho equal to -211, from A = 218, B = 7.295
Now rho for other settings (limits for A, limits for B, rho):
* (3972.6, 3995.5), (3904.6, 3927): -198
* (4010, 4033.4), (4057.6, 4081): -208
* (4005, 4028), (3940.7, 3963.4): -202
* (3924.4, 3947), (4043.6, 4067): -185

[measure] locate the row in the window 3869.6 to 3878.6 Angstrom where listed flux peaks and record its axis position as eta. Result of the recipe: 3878.11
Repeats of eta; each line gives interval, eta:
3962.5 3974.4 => 3973.02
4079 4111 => 4090.92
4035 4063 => 4052.48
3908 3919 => 3909.49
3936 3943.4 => 3942.94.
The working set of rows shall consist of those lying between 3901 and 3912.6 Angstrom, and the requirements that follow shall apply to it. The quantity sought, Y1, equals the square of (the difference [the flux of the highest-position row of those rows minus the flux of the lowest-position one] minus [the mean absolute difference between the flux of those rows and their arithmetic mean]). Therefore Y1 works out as 0.4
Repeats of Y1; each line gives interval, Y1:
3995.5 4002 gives 1.4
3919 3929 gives 11.4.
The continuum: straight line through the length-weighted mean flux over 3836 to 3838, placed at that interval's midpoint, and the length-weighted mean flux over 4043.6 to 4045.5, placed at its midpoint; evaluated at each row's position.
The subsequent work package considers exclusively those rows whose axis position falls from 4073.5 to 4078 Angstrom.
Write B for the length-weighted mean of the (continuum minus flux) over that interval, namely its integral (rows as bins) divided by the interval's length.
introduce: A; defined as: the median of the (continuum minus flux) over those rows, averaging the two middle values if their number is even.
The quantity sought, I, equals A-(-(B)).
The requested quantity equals -0.9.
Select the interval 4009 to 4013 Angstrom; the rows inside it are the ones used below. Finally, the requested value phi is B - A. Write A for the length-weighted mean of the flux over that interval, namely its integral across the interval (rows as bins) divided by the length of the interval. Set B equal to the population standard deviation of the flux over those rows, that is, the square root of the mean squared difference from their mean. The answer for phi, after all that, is -9.08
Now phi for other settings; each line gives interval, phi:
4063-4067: -7.60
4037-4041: -8.88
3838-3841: -6.49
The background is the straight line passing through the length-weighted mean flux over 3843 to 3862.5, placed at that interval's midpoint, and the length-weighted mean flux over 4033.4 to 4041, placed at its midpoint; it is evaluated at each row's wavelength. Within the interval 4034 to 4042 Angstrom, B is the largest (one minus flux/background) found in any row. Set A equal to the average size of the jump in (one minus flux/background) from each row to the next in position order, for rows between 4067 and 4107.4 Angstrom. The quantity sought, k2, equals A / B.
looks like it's 0.68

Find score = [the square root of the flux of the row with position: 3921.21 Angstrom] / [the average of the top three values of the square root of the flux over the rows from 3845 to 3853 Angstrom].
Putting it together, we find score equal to 0.96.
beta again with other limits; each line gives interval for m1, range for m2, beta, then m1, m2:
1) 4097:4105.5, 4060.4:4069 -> 1.2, 8.50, 9.7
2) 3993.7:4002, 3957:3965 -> -0.1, 9.44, 9.4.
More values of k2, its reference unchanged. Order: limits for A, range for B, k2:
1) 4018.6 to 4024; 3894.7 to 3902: 0.36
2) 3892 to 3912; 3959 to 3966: 0.60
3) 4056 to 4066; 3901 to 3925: 0.50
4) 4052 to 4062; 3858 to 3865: 0.63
